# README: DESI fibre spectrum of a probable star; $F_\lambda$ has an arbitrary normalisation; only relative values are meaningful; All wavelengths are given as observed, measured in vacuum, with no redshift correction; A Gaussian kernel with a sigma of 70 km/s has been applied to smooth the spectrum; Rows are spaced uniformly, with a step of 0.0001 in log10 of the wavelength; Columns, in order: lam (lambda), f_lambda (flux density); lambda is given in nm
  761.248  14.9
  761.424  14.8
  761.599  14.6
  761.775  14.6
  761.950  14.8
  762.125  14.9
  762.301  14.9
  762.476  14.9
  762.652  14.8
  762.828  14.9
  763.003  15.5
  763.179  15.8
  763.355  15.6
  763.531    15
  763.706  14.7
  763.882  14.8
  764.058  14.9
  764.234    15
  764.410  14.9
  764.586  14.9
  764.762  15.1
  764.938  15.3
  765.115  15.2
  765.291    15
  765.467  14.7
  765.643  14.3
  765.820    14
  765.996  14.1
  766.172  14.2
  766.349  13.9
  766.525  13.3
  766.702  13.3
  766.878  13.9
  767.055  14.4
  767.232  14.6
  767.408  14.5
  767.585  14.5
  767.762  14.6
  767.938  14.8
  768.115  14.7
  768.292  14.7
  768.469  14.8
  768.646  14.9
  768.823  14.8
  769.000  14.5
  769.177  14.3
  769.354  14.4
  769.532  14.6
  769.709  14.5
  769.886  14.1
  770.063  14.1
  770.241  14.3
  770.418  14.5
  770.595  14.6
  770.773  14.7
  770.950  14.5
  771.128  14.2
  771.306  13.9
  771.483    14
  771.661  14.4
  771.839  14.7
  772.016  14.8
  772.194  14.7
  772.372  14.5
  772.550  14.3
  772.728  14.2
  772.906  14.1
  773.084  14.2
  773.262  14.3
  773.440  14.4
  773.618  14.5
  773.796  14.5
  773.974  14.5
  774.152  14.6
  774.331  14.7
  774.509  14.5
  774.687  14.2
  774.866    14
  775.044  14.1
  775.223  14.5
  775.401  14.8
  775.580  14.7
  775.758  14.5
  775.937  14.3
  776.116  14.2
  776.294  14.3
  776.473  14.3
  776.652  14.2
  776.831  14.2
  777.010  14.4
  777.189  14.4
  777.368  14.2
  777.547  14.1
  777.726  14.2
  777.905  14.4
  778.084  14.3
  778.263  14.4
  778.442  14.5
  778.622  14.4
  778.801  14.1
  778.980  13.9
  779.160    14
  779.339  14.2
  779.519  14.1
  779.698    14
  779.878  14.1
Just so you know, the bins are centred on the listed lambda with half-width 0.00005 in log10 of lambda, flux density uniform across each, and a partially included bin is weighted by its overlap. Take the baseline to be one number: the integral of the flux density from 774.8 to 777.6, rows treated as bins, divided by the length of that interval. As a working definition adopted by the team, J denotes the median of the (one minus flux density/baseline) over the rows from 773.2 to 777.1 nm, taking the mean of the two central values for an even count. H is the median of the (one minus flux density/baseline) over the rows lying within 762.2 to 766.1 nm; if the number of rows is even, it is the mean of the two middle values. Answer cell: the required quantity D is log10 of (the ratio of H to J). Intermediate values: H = -0.040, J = -0.005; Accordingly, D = 0.9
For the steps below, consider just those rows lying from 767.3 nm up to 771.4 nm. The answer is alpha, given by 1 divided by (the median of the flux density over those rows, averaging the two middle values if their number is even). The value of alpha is 0.0690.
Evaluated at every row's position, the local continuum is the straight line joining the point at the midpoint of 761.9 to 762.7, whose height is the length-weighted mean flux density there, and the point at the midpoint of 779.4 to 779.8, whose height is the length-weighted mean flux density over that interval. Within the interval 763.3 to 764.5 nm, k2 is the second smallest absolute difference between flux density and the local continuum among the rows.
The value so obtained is 0.10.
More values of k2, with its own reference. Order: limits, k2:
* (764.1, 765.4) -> 0.14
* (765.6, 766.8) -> 0.48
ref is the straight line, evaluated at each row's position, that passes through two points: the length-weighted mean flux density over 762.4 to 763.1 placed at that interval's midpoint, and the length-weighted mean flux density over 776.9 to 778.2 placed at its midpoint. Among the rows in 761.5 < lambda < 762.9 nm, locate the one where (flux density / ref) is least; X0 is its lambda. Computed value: 761.599 nm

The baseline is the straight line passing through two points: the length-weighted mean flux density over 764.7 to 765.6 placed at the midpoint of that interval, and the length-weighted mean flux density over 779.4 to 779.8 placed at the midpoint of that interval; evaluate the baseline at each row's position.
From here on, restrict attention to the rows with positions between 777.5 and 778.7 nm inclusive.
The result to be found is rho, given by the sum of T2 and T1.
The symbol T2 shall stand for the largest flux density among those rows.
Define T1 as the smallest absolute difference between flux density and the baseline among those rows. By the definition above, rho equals 14.5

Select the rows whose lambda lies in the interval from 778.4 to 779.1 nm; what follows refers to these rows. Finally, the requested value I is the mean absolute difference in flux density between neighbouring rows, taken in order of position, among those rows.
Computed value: 0.20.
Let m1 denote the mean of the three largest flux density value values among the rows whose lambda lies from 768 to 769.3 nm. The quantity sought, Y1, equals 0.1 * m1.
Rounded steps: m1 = 14.8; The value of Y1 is 1.48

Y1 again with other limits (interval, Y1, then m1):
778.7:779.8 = 1.41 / 14.1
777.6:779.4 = 1.44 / 14.4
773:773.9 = 1.45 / 14.5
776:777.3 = 1.44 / 14.4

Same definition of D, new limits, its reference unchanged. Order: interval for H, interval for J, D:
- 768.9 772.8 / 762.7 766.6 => -0.7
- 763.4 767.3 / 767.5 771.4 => 0.3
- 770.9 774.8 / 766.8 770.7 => -0.2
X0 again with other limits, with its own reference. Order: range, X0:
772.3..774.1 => 772.906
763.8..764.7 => 763.882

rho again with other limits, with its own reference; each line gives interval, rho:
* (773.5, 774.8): 14.8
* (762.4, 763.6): 15.9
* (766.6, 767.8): 14.8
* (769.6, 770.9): 14.8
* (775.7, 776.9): 14.5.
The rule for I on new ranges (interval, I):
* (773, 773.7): 0.10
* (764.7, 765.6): 0.20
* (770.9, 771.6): 0.23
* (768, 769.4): 0.13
